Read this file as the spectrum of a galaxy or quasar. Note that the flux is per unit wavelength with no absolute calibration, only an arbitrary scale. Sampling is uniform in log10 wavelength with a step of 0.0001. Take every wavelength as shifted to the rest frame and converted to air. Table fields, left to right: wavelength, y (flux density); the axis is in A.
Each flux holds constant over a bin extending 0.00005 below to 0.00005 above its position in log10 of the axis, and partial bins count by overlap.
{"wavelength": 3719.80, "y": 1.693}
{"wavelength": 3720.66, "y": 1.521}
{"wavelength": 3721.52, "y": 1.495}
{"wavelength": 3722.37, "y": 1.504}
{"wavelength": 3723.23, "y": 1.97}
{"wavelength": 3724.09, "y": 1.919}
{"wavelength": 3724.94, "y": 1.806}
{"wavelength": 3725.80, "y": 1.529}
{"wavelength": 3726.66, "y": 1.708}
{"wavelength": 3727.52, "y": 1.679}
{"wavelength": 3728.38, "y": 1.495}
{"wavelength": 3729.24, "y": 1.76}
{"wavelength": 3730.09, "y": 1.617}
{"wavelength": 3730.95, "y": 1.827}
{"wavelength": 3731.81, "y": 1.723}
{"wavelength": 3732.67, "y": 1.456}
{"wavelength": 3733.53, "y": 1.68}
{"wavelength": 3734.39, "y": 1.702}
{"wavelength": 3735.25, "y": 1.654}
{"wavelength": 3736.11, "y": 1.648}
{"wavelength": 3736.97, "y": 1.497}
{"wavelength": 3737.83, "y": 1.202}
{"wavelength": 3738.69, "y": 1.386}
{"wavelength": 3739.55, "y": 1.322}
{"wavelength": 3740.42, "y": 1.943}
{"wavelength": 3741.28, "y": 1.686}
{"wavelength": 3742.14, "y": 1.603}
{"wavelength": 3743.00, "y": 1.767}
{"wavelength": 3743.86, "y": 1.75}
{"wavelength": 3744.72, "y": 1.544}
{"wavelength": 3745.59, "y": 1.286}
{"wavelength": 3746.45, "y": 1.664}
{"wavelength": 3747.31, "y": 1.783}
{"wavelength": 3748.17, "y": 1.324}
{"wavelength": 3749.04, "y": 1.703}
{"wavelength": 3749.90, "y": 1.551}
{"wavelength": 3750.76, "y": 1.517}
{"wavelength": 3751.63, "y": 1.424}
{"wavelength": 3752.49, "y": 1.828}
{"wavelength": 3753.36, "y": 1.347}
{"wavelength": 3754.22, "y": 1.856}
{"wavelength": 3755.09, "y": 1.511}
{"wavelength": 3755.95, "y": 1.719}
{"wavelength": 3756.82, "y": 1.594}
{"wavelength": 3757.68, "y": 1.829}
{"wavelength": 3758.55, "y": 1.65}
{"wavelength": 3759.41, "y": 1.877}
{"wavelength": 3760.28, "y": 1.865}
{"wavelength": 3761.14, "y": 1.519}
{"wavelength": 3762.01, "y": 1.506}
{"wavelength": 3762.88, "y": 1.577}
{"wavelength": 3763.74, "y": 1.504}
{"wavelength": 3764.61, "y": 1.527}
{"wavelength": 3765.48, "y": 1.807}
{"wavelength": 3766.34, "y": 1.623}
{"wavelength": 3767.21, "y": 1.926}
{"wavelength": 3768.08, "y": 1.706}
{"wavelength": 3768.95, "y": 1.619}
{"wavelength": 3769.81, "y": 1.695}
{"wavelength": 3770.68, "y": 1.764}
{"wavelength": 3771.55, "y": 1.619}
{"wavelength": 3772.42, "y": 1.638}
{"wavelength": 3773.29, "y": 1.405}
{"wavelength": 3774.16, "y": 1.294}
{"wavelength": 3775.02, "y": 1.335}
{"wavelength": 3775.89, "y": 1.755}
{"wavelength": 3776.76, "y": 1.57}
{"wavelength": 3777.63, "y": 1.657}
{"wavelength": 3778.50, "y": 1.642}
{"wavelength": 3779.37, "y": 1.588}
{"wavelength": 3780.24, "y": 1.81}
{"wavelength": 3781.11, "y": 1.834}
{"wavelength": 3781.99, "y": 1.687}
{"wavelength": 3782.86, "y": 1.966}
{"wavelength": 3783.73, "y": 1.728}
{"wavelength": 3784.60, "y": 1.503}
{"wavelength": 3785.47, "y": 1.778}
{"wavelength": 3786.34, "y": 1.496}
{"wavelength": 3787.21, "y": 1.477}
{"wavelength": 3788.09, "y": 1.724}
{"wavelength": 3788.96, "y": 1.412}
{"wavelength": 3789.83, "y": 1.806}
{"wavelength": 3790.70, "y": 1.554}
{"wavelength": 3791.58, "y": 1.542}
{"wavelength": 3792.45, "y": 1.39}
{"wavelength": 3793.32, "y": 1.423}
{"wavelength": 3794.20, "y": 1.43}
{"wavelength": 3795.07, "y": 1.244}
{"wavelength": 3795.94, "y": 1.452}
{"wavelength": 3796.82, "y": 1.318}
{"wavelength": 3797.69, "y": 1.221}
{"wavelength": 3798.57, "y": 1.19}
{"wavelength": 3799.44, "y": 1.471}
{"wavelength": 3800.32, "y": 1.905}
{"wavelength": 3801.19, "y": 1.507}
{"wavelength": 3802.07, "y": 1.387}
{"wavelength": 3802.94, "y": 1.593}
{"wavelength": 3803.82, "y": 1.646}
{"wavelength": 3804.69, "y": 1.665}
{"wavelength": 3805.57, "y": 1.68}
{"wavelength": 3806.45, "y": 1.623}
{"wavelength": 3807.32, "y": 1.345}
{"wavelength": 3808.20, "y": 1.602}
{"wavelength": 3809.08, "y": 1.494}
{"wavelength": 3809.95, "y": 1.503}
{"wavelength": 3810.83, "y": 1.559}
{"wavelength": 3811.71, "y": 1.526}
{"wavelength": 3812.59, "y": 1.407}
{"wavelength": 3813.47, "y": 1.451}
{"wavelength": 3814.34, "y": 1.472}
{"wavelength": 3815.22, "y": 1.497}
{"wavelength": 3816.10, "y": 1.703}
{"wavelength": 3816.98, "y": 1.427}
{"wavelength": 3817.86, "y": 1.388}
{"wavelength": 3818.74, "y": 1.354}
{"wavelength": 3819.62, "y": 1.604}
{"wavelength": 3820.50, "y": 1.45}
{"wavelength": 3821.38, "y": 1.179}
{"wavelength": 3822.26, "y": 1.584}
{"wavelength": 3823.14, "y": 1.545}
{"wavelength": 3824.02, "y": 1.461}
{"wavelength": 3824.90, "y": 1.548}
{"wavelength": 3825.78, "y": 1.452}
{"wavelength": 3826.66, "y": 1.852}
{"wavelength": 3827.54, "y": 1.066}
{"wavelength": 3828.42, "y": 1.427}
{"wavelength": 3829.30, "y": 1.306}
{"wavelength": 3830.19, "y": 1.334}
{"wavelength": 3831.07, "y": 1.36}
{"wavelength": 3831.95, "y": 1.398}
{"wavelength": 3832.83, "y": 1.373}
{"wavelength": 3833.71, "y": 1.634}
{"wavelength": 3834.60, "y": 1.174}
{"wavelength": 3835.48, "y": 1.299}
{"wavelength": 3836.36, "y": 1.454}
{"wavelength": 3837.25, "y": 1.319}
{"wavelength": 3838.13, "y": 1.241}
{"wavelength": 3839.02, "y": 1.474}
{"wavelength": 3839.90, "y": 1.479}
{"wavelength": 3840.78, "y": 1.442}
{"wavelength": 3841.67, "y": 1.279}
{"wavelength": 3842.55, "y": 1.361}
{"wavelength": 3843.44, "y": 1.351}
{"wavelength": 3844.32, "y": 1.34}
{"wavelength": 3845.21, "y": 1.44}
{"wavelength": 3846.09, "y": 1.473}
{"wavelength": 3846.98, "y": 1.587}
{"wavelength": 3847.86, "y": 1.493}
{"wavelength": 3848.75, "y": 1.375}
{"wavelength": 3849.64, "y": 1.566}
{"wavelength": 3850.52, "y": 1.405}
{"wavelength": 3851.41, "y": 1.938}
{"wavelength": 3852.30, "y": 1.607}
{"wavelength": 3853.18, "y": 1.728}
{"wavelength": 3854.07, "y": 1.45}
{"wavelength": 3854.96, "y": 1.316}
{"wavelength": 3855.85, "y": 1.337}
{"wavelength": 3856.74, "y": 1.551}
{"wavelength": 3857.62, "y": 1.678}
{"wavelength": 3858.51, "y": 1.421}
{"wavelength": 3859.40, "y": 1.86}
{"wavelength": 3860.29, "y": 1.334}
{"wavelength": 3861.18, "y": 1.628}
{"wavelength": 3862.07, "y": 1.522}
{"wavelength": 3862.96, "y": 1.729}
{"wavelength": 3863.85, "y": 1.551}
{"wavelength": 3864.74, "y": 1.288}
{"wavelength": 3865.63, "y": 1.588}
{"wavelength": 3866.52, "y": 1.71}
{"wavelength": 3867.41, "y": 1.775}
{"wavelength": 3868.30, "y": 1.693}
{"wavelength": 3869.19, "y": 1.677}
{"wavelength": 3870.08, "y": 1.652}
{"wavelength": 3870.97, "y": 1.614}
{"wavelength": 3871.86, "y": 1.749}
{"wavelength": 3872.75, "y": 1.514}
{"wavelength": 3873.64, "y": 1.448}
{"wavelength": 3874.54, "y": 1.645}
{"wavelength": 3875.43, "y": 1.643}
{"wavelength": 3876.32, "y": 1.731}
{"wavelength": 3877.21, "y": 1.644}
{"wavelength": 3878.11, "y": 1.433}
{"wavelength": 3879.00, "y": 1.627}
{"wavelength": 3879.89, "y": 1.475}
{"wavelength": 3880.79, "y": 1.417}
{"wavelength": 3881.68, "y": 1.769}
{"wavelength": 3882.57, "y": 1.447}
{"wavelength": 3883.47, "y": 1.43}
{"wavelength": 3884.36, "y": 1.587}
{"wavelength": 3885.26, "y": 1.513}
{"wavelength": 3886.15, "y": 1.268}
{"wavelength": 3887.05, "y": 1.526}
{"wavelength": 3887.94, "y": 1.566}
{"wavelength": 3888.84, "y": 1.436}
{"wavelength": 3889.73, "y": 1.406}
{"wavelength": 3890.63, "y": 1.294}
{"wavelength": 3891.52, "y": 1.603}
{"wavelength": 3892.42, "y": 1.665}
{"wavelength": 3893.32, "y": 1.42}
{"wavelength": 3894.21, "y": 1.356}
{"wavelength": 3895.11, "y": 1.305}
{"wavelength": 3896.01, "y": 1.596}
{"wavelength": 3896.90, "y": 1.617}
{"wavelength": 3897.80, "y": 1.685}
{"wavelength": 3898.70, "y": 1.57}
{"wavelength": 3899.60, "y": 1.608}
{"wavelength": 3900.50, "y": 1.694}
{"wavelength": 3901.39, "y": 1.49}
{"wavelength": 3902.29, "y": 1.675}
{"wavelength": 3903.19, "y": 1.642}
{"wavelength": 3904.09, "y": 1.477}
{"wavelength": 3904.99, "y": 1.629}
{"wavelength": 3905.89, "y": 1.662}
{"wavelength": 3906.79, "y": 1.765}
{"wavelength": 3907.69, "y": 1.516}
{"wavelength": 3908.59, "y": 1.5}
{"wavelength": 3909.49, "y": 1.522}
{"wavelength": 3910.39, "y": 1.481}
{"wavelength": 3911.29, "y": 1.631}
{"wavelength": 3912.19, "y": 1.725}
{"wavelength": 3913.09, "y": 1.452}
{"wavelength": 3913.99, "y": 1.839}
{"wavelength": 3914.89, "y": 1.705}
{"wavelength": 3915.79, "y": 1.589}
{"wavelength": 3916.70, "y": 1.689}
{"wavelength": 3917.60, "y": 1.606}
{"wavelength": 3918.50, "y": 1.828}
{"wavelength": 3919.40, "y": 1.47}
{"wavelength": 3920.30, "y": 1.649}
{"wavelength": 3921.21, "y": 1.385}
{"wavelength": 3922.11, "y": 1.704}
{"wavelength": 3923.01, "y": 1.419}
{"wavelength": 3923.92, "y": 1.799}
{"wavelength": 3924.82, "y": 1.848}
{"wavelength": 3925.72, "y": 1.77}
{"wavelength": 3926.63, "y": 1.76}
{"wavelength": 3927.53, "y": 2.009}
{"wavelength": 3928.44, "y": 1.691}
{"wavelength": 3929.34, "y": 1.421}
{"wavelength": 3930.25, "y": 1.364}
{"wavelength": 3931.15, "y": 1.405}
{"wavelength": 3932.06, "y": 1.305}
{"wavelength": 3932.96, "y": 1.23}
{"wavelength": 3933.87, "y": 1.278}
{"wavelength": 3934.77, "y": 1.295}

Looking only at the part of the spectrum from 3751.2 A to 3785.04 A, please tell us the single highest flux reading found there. 1.966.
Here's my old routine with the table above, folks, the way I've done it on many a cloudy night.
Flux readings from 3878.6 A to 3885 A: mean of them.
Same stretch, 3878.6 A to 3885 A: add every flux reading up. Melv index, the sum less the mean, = 9.22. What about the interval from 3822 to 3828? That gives 9.01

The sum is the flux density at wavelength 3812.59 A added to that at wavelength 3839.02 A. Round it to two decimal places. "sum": 2.88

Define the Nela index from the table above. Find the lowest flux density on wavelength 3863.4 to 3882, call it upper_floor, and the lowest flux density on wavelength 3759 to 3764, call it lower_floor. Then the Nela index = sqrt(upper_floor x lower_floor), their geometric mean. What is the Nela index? 1.39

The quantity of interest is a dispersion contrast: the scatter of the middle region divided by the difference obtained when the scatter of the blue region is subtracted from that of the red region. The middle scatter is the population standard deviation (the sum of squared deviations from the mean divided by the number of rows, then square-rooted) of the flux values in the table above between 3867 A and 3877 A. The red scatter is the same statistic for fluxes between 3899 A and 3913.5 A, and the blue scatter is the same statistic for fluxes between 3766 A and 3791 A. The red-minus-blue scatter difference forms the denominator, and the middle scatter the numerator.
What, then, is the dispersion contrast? -1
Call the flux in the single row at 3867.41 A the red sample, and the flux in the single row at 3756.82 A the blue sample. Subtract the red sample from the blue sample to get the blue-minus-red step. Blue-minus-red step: -0.18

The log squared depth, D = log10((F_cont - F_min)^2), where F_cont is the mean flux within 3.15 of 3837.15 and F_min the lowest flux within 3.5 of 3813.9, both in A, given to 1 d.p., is -2.5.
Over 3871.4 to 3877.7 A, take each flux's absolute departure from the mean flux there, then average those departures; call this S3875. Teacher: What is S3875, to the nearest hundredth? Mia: 0.08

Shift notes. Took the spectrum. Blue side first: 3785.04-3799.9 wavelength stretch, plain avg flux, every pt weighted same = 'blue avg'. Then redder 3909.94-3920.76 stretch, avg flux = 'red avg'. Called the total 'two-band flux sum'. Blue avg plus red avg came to 3.105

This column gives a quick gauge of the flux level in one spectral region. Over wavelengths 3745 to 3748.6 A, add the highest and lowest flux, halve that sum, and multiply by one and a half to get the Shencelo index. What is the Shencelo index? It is 2.3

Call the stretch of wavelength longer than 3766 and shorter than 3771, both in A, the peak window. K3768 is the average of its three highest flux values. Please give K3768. 1.80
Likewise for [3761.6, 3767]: 1.67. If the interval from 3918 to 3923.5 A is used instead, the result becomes 1.73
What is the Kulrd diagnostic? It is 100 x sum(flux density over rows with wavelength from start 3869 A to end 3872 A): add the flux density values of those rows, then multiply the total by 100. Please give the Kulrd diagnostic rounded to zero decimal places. 669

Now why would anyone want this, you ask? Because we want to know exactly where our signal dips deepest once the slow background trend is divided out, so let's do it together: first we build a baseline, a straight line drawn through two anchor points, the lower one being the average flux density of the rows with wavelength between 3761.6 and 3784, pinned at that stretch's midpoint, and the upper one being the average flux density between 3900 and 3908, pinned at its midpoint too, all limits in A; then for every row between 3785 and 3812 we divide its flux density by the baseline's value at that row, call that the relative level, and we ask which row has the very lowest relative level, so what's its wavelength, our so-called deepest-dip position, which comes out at 3798.57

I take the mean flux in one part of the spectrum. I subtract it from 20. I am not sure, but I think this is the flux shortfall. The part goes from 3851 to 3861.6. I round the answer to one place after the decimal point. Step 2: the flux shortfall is 18.4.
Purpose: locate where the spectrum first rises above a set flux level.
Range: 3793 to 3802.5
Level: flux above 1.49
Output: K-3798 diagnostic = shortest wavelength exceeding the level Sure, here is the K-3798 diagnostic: 3800.32 A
